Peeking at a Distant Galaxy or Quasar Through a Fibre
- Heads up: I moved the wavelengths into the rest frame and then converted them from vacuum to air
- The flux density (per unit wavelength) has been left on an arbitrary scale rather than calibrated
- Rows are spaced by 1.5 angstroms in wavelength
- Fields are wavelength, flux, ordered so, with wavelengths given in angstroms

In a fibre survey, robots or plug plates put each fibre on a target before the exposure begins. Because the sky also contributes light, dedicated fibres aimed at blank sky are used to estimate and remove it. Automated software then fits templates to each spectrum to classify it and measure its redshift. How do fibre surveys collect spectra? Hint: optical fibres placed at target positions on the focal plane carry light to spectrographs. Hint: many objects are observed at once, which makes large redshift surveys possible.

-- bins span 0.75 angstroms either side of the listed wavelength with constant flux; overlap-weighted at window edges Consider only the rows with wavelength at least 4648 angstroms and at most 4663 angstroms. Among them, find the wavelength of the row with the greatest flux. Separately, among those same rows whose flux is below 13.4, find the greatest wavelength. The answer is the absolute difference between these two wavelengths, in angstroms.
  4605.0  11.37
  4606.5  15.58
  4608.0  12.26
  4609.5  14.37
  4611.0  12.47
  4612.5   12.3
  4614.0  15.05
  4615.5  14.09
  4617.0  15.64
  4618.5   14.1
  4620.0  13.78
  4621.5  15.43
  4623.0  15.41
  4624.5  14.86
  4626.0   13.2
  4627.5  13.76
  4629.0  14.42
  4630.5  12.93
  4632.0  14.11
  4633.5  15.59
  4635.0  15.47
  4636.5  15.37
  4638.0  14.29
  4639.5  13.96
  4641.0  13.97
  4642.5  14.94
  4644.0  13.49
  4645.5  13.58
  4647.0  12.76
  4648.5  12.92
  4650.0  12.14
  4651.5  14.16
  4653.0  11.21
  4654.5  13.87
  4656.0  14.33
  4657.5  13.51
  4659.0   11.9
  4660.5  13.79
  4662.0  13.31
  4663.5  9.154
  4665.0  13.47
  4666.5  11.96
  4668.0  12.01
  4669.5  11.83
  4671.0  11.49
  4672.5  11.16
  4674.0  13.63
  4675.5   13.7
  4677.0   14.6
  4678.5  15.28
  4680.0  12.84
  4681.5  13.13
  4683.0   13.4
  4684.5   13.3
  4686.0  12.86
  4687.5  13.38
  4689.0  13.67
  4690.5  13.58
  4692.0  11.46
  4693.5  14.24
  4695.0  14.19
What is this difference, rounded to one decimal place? 6.0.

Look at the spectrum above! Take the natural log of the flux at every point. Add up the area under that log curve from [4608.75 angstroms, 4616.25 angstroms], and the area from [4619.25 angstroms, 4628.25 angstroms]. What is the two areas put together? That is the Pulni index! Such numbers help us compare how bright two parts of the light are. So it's 44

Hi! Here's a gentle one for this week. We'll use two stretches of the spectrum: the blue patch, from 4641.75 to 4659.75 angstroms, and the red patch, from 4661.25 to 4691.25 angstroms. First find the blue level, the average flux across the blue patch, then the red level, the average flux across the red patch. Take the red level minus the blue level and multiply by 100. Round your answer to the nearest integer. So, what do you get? -35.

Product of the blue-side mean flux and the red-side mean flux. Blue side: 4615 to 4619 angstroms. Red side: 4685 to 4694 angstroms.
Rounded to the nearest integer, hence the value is 193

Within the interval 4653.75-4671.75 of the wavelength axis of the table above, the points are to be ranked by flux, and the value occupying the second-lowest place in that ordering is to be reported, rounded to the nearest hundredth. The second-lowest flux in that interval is 11.49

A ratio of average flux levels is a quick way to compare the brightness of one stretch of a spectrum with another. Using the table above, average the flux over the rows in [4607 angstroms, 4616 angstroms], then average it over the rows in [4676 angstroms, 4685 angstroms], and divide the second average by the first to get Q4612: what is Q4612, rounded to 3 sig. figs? 1.02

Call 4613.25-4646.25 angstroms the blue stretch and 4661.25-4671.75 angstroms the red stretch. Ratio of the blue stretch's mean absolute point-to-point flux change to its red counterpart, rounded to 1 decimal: 0.5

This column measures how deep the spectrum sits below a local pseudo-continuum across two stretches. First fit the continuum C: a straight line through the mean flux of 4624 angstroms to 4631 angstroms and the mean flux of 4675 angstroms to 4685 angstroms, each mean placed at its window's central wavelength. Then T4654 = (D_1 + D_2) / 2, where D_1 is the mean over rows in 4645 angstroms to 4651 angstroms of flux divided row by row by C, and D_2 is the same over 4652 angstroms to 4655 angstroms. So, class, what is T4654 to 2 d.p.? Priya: 0.92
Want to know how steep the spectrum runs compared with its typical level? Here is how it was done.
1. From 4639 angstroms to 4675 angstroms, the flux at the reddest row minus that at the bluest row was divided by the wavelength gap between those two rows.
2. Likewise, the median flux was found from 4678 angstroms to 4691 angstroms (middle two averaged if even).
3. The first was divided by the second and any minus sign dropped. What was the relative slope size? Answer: 0.001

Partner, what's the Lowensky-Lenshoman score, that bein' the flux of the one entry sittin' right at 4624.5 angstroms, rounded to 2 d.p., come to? 14.86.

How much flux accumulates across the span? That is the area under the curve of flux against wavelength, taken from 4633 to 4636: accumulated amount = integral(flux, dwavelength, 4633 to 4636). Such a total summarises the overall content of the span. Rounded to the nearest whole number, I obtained 47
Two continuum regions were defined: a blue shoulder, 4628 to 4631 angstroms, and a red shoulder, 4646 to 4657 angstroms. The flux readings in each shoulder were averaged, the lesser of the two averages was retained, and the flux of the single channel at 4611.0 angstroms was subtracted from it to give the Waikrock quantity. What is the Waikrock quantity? 0.6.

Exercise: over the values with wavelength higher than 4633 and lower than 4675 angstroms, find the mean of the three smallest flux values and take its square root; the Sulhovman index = 3.24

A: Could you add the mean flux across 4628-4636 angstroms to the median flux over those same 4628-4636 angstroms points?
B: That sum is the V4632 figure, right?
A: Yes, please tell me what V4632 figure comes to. 28.9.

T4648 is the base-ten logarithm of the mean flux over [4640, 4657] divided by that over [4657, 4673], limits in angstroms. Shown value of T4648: 0.043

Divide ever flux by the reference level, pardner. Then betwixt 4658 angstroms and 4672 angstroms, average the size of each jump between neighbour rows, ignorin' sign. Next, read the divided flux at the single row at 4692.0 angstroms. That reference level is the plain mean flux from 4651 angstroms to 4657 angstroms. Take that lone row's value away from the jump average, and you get -0.74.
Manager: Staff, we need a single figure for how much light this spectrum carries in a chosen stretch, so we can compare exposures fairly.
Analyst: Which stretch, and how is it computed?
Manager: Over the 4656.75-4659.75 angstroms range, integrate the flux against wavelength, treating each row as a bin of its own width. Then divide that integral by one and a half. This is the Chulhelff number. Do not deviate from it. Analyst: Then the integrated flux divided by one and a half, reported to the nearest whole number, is 25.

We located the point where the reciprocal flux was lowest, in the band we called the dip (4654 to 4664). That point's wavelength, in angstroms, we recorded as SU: 4656.0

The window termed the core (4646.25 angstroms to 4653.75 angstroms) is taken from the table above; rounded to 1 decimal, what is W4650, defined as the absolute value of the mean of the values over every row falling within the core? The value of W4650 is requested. 12.6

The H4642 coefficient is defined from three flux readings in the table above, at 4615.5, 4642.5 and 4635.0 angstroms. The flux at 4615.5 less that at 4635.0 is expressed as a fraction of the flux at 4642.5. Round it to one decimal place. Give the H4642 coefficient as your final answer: -0.1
